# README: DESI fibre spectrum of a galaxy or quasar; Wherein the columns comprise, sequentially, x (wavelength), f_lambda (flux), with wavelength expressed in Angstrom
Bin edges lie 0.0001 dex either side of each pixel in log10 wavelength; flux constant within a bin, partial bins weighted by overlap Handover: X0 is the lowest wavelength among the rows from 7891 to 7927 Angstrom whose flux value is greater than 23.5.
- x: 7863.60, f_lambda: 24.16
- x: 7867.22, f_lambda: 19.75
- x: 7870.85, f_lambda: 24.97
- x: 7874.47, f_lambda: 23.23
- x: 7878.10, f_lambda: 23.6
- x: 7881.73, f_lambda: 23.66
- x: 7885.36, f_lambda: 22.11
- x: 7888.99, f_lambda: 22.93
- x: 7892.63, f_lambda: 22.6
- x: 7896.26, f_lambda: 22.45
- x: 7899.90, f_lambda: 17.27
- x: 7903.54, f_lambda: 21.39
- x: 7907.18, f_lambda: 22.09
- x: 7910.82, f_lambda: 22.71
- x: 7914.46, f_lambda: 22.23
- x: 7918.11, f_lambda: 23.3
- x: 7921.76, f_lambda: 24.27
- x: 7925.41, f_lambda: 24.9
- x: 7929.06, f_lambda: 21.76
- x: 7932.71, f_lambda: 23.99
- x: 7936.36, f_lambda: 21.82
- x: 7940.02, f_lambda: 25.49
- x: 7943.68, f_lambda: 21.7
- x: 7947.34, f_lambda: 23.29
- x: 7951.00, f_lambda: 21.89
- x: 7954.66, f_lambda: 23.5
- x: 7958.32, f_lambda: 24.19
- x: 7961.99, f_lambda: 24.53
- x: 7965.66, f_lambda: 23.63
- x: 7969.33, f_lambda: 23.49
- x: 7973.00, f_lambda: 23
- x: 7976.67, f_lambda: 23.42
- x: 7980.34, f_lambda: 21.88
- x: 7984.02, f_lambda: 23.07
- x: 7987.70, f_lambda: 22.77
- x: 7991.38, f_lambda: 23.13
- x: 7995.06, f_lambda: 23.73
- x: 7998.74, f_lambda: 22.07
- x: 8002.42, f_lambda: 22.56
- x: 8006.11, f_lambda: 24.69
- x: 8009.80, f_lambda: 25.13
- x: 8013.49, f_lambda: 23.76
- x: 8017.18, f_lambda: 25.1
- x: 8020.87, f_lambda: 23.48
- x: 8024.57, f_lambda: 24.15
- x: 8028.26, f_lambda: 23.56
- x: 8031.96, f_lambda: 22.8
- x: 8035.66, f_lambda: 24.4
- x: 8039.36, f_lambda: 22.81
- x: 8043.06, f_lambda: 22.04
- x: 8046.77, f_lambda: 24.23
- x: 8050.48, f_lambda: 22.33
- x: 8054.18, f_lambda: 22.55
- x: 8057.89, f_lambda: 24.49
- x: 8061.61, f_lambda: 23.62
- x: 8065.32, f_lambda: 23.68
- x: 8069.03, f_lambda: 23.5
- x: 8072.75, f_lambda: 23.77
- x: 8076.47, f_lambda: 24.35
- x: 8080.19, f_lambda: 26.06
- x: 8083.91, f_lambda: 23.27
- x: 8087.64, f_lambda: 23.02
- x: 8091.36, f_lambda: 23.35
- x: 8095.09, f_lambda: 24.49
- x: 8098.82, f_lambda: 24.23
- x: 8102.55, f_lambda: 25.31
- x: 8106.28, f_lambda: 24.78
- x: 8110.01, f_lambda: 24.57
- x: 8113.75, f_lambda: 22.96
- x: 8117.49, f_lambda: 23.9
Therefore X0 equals 7921.76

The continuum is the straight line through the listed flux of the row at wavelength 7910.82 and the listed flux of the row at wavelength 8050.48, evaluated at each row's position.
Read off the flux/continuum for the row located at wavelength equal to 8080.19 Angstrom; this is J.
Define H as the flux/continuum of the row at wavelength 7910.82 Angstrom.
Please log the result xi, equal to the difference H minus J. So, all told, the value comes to -0.171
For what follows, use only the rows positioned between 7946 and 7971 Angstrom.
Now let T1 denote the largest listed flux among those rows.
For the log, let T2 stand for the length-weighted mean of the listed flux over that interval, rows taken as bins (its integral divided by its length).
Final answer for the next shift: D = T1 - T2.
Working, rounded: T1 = 24.53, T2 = 23.5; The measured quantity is 1.02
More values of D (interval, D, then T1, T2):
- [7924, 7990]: 2.26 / 25.49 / 23.2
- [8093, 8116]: 0.94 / 25.31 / 24.4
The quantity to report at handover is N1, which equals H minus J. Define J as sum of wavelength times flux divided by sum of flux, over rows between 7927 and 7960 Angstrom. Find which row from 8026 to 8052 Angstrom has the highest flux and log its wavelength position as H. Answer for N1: 91.9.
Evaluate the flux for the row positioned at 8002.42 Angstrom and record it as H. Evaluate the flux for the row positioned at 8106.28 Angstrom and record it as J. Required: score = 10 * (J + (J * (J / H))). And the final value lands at 520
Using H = 22.56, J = 24.78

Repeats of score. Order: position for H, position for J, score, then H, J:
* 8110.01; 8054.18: 432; 24.57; 22.55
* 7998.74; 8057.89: 517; 22.07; 24.49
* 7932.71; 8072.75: 473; 23.99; 23.77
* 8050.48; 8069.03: 482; 22.33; 23.5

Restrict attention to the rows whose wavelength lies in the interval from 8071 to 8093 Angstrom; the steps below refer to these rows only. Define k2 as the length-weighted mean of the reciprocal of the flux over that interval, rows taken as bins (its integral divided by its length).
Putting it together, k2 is 0.0418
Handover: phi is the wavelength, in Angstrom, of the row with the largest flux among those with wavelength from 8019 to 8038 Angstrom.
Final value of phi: 8035.66 Angstrom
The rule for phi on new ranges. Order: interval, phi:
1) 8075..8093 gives 8080.19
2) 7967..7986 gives 7969.33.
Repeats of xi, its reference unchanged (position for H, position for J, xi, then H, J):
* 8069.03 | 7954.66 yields 0.015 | 1.05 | 1.04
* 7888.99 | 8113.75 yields -0.029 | 1.01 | 1.04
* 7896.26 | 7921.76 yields -0.083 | 0.99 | 1.07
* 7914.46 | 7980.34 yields 0.008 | 0.98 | 0.97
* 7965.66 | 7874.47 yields 0.029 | 1.05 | 1.02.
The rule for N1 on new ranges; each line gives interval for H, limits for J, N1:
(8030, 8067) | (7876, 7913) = 163.8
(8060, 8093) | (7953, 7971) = 118.2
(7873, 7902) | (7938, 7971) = -73.0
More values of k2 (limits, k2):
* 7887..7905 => 0.0474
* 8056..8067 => 0.0418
